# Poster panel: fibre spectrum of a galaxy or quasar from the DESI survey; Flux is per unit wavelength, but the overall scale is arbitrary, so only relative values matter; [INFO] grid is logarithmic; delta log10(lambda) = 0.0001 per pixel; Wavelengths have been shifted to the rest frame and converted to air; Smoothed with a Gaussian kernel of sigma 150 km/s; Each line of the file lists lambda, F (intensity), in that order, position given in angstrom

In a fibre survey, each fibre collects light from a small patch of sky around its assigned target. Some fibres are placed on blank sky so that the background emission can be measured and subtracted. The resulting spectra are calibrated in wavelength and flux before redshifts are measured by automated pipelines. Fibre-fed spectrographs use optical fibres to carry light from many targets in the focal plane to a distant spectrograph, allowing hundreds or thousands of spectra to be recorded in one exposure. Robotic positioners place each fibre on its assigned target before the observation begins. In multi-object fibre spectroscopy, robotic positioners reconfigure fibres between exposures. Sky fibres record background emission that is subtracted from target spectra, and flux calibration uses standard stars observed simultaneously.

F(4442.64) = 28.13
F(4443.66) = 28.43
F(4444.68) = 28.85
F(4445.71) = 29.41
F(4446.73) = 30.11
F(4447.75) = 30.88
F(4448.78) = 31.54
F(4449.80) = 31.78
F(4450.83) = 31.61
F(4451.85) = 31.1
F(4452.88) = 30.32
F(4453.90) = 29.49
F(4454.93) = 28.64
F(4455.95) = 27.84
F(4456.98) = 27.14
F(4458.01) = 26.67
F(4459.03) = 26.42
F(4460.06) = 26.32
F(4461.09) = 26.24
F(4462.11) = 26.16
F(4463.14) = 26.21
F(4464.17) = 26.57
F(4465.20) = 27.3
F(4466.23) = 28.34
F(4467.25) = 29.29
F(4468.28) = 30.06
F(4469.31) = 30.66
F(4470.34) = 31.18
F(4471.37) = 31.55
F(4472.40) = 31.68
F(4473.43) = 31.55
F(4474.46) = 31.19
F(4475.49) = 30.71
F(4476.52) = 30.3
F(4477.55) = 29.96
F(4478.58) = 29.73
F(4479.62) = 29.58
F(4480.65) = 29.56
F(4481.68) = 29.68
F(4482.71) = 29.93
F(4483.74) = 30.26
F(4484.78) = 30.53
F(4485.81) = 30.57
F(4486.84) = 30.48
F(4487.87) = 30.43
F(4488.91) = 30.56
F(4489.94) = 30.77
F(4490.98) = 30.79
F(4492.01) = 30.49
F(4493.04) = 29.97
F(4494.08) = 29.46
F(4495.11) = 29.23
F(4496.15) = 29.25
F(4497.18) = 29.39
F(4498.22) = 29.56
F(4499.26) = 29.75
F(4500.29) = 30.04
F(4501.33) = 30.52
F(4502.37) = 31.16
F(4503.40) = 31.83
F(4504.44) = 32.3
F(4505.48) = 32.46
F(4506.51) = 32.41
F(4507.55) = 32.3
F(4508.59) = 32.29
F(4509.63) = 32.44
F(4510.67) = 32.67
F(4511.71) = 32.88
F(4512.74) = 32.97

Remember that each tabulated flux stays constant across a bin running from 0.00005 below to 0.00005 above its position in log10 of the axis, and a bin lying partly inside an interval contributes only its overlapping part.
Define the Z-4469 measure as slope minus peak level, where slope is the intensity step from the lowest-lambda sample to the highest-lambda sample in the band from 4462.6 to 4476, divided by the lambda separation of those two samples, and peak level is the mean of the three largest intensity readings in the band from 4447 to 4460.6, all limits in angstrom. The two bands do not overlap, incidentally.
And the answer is -31.3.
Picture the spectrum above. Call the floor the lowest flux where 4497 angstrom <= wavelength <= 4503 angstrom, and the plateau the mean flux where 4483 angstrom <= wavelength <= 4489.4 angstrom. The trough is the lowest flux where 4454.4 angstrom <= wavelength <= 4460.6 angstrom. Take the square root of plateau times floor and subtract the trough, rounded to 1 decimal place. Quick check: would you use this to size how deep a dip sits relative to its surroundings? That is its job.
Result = 3.6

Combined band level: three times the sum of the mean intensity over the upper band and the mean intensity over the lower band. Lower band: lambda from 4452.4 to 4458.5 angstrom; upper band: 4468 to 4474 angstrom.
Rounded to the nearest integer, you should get 178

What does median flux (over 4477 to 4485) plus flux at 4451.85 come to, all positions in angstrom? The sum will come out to 60.9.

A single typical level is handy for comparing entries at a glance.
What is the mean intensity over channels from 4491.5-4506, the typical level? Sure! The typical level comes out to 30.4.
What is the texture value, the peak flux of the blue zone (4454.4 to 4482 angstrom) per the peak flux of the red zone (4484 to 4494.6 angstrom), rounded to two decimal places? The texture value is 1.03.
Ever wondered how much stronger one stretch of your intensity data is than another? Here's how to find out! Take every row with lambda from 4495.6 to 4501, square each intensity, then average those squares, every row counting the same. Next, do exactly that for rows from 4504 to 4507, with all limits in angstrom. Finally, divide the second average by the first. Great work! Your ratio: 1.20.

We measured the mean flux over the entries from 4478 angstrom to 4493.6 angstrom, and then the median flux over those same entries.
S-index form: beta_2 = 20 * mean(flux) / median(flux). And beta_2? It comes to 19.9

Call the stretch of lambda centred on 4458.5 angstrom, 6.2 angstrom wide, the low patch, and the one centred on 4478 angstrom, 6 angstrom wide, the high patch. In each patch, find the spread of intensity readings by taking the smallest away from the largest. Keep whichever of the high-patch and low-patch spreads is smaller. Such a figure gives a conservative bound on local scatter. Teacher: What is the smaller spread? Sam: 1.15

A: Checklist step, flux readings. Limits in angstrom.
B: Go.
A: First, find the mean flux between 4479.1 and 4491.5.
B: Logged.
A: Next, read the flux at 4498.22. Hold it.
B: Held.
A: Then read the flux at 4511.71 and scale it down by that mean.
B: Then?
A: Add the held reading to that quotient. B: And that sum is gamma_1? 30.6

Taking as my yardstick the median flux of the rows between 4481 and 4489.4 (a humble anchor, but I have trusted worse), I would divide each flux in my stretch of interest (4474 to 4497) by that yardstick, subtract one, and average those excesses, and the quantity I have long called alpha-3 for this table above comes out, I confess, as -0.010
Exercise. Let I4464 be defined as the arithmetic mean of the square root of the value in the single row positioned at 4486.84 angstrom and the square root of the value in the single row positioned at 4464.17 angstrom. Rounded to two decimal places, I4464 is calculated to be 5.34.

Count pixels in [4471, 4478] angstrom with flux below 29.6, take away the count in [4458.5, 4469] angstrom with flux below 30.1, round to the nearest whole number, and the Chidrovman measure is -10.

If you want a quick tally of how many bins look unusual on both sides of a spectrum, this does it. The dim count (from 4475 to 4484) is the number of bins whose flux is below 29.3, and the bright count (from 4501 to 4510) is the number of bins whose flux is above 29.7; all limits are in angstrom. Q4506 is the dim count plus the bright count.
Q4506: 9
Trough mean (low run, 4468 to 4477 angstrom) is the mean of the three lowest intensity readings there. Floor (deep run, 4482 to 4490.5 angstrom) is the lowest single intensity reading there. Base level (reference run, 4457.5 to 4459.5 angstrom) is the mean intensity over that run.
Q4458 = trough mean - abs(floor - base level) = 27.0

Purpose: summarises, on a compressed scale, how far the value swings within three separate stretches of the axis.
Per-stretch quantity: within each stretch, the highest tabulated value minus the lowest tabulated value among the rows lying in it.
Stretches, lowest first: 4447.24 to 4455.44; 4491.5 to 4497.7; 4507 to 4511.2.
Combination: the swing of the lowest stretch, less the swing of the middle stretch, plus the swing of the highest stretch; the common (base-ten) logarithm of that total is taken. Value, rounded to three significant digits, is 0.354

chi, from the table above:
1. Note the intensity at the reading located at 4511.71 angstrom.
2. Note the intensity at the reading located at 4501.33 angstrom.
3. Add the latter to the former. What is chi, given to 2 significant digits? 63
